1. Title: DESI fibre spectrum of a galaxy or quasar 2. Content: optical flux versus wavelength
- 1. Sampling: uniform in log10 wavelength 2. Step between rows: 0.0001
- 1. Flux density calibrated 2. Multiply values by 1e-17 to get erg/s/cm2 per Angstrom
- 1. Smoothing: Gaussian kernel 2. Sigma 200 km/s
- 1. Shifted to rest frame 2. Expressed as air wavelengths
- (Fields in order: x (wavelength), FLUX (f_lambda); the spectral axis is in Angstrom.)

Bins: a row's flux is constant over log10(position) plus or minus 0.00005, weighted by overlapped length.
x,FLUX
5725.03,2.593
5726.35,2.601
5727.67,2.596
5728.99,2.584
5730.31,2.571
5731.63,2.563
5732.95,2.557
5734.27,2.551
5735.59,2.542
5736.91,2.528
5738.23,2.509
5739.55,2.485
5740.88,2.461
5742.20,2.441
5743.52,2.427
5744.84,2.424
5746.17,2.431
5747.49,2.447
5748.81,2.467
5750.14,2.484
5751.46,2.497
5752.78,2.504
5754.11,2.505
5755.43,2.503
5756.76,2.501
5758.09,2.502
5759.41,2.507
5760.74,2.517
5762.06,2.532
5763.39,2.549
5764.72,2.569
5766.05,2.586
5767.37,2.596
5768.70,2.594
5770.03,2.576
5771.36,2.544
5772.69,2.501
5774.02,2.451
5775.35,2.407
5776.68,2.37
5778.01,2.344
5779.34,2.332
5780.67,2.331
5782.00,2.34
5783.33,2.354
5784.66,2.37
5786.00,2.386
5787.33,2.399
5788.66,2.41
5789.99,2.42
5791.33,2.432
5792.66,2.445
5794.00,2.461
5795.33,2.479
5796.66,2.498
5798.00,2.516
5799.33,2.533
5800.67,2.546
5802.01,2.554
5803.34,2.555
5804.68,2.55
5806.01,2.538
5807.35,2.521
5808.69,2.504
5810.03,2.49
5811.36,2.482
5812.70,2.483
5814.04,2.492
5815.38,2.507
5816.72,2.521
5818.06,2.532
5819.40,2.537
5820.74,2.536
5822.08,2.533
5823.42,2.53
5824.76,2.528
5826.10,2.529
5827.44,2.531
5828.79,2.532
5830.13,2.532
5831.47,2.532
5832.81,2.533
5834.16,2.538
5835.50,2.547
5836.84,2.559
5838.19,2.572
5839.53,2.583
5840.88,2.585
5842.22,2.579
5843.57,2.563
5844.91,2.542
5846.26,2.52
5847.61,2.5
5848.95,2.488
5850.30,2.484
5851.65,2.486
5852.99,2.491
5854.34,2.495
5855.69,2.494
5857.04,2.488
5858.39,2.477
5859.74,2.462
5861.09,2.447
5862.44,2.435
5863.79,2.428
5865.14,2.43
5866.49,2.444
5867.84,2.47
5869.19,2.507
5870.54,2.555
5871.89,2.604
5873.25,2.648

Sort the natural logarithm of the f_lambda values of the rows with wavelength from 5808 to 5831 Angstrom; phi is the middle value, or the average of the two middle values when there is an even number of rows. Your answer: 0.928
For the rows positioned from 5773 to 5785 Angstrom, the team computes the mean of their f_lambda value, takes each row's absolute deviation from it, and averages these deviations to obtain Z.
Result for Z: 0.0293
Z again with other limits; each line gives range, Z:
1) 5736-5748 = 0.0306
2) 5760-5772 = 0.0240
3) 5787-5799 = 0.0332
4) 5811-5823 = 0.0201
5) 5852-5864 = 0.0227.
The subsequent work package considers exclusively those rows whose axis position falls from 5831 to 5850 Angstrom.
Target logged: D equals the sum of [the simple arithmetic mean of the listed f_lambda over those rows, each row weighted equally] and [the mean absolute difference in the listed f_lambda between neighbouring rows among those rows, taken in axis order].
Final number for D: 2.56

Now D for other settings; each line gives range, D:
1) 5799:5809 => 2.55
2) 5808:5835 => 2.53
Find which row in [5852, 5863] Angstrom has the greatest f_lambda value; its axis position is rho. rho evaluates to 5854.34 Angstrom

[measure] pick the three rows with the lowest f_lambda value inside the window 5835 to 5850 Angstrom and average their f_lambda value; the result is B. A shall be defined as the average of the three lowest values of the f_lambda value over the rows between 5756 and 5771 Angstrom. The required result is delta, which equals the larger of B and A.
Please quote 2.503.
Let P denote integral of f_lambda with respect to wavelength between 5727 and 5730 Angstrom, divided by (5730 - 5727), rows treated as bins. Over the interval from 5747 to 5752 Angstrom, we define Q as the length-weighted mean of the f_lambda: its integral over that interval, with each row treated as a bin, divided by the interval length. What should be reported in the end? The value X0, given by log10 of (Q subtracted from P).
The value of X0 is -0.96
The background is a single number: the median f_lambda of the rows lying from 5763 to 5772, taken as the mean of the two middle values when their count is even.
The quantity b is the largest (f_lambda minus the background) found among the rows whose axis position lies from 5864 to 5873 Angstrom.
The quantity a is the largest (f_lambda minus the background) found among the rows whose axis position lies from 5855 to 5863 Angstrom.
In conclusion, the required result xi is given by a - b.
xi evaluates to -0.11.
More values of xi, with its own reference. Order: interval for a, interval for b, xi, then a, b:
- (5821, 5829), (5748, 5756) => 0.03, -0.043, -0.071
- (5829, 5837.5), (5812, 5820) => 0.02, -0.017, -0.039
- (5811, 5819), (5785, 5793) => 0.09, -0.044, -0.131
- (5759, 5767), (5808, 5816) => 0.08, 0.010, -0.069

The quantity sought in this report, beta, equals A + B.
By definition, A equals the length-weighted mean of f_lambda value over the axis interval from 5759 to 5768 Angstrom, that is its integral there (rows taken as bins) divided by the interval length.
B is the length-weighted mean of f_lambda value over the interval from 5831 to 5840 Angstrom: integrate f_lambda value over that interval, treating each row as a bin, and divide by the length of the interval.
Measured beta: 5.10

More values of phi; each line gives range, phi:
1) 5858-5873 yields 0.901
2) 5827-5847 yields 0.933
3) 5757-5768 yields 0.932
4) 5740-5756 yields 0.902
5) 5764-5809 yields 0.912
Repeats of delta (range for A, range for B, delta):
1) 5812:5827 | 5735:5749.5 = 2.494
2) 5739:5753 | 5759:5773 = 2.508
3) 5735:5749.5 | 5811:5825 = 2.486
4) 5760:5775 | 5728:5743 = 2.490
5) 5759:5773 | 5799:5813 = 2.508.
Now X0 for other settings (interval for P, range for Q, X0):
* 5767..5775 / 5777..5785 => -0.73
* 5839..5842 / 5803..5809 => -1.30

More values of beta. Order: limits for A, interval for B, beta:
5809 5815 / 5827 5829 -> 5.01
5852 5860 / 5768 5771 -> 5.06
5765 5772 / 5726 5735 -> 5.15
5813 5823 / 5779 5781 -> 4.85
